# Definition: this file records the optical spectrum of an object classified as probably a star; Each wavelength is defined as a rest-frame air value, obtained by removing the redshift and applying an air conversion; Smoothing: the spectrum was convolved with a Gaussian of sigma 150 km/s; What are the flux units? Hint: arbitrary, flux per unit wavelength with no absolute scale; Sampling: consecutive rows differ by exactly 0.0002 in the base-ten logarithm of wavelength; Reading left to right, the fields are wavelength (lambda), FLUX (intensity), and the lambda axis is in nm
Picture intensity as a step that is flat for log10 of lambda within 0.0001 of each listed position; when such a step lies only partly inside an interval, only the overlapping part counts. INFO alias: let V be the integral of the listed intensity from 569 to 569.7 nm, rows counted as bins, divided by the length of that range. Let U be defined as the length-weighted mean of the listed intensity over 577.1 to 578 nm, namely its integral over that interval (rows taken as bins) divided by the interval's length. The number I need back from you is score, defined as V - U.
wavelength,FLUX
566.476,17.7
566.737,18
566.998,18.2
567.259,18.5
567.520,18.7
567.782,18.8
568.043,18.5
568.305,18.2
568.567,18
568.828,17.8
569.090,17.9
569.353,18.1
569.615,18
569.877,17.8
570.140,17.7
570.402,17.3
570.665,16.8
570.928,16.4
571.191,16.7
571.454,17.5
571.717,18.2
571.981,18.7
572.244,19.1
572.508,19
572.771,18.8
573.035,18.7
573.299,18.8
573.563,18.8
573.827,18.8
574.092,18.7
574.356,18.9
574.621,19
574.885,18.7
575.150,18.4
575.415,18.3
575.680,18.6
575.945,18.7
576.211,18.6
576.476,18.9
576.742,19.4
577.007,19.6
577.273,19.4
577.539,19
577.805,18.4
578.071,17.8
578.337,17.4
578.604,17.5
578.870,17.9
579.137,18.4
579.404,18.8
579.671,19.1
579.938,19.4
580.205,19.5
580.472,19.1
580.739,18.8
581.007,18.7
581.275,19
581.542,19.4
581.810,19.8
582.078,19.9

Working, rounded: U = 18.9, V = 18.0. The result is -0.9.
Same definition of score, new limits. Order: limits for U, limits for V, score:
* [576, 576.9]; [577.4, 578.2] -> -0.5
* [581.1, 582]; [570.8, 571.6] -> -2.5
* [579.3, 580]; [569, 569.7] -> -1.1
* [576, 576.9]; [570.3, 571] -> -2.1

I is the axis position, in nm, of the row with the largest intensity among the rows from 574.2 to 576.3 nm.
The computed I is 574.621 nm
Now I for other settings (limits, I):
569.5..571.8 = 571.717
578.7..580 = 579.938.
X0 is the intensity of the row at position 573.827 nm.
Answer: 18.8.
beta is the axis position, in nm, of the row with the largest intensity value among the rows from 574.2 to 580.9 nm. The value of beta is 577.007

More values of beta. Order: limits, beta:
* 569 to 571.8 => 571.717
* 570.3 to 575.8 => 572.244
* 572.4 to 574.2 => 572.508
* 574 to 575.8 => 574.621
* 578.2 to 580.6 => 580.205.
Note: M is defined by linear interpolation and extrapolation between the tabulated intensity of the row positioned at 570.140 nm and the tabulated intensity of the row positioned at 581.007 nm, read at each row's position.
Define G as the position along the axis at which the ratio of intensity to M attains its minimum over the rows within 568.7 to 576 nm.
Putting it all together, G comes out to 570.928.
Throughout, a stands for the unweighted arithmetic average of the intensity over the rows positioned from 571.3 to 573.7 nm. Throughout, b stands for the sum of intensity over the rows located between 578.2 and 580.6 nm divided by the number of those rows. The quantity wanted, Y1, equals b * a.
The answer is 346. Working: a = 18.6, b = 18.6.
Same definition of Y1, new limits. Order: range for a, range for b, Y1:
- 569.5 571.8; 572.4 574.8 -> 327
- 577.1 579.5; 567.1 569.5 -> 334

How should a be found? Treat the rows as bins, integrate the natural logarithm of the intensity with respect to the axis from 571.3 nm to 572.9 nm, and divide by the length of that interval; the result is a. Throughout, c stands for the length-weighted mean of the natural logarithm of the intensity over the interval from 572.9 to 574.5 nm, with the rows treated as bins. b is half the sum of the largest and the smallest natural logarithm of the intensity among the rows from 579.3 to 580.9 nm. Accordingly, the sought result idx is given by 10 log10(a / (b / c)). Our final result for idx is 4.62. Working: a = 2.92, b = 2.95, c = 2.93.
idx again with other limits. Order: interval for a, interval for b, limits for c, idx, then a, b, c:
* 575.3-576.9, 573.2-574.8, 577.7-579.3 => 4.59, 2.93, 2.94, 2.88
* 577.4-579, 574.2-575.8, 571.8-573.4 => 4.62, 2.89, 2.93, 2.94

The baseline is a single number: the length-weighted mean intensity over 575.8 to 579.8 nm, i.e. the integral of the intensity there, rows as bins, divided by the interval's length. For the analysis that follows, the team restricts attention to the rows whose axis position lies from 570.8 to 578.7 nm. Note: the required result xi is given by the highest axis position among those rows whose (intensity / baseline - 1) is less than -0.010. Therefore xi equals 578.604 nm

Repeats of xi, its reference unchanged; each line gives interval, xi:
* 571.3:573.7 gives 571.717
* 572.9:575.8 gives 575.415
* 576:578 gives 577.805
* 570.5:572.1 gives 571.717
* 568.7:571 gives 570.928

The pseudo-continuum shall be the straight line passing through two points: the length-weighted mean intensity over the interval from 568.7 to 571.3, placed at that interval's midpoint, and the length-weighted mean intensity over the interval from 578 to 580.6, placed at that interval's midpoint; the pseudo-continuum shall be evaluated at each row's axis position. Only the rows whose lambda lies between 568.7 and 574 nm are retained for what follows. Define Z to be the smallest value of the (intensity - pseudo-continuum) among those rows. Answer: -1.16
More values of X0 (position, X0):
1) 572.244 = 19.1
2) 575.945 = 18.7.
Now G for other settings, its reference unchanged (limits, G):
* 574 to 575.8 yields 575.415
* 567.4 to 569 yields 568.828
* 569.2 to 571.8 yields 570.928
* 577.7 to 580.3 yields 578.337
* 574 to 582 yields 578.337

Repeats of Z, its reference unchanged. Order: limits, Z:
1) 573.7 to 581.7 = -1.00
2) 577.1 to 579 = -1.00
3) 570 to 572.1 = -1.16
